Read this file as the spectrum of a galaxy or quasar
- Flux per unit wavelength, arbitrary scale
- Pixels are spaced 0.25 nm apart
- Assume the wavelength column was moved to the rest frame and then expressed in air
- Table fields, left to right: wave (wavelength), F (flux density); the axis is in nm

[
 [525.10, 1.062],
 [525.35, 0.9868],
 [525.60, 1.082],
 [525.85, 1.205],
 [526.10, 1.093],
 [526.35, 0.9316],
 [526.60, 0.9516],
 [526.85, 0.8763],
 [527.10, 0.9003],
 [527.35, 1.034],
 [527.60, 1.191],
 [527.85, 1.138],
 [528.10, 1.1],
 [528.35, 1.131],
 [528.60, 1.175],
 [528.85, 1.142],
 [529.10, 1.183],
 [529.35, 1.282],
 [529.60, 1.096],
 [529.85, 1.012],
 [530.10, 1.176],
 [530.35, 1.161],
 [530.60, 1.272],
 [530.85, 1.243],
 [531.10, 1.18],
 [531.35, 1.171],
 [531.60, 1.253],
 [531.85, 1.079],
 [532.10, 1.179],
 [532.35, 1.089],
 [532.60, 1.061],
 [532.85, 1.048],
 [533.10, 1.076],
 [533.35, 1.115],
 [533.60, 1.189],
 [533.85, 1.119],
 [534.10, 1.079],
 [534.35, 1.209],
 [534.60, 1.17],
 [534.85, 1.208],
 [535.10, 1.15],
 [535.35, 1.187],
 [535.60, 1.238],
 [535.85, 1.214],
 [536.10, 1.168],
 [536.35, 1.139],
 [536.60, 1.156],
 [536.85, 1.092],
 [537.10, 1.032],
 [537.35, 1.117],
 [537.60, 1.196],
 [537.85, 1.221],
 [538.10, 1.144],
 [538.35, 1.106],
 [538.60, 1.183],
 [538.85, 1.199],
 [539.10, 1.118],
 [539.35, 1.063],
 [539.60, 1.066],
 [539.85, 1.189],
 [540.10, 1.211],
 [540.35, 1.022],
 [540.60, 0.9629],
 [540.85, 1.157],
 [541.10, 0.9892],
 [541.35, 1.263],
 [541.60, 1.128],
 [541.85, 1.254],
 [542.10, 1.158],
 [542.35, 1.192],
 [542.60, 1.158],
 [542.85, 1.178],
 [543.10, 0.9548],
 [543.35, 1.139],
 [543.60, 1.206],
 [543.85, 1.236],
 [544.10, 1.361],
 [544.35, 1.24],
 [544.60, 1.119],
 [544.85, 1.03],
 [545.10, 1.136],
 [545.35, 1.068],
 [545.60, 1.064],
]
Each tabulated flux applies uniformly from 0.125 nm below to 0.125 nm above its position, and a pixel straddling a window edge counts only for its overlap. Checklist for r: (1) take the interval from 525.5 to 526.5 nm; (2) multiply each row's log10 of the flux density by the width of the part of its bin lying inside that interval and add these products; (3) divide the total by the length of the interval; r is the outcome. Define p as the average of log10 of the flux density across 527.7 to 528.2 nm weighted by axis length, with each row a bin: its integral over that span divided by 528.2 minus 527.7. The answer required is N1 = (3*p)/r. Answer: 5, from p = 0.05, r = 0.029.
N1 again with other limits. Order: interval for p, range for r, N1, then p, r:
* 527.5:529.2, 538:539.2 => 3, 0.06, 0.061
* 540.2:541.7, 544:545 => 1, 0.03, 0.070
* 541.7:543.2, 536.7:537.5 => 5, 0.06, 0.036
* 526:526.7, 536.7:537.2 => -1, -0.01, 0.028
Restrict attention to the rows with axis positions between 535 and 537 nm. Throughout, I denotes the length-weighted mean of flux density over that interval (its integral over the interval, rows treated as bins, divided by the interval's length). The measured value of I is 1.17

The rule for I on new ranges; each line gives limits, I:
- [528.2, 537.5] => 1.15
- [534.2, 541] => 1.14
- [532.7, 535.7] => 1.15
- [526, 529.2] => 1.06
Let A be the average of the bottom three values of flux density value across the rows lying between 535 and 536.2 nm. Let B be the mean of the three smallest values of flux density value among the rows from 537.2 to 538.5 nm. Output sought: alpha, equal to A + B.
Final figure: 2.291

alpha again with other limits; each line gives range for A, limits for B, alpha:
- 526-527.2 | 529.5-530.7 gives 1.992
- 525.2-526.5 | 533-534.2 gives 2.090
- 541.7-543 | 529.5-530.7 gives 2.254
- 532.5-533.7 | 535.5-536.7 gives 2.216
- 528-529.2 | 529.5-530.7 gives 2.214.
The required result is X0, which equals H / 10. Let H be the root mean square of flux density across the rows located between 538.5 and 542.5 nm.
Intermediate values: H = 1.138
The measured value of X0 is 0.114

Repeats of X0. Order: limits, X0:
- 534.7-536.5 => 0.119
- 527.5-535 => 0.115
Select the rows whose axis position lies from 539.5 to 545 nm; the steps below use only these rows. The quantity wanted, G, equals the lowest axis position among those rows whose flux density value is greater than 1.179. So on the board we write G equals 539.85 nm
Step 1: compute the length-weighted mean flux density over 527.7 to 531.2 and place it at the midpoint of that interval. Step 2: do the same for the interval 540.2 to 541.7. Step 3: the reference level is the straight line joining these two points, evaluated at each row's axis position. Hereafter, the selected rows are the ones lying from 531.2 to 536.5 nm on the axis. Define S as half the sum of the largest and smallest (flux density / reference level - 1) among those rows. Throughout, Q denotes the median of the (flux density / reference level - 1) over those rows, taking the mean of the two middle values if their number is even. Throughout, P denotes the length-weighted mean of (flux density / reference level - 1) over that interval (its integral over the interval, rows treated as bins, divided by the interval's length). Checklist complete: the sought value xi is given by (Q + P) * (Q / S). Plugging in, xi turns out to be 0.07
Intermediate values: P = 0.013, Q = 0.02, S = 0.010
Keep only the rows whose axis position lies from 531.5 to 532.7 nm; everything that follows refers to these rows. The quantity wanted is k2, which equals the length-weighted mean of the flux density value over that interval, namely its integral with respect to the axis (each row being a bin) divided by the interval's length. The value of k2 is 1.13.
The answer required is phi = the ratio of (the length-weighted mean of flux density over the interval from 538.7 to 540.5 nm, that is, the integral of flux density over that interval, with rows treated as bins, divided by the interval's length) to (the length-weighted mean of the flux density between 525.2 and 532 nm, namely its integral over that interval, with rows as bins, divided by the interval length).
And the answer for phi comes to 1.01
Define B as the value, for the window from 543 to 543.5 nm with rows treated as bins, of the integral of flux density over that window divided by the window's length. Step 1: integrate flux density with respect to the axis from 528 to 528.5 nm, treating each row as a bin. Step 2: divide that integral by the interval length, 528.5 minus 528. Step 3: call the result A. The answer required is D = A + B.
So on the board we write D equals 2.18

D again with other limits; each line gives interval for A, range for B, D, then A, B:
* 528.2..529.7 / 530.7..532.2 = 2.35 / 1.17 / 1.19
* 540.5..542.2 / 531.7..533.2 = 2.22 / 1.13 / 1.09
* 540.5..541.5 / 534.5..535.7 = 2.29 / 1.10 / 1.19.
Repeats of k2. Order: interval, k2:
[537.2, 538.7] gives 1.16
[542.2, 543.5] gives 1.13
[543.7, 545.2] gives 1.19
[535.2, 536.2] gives 1.20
